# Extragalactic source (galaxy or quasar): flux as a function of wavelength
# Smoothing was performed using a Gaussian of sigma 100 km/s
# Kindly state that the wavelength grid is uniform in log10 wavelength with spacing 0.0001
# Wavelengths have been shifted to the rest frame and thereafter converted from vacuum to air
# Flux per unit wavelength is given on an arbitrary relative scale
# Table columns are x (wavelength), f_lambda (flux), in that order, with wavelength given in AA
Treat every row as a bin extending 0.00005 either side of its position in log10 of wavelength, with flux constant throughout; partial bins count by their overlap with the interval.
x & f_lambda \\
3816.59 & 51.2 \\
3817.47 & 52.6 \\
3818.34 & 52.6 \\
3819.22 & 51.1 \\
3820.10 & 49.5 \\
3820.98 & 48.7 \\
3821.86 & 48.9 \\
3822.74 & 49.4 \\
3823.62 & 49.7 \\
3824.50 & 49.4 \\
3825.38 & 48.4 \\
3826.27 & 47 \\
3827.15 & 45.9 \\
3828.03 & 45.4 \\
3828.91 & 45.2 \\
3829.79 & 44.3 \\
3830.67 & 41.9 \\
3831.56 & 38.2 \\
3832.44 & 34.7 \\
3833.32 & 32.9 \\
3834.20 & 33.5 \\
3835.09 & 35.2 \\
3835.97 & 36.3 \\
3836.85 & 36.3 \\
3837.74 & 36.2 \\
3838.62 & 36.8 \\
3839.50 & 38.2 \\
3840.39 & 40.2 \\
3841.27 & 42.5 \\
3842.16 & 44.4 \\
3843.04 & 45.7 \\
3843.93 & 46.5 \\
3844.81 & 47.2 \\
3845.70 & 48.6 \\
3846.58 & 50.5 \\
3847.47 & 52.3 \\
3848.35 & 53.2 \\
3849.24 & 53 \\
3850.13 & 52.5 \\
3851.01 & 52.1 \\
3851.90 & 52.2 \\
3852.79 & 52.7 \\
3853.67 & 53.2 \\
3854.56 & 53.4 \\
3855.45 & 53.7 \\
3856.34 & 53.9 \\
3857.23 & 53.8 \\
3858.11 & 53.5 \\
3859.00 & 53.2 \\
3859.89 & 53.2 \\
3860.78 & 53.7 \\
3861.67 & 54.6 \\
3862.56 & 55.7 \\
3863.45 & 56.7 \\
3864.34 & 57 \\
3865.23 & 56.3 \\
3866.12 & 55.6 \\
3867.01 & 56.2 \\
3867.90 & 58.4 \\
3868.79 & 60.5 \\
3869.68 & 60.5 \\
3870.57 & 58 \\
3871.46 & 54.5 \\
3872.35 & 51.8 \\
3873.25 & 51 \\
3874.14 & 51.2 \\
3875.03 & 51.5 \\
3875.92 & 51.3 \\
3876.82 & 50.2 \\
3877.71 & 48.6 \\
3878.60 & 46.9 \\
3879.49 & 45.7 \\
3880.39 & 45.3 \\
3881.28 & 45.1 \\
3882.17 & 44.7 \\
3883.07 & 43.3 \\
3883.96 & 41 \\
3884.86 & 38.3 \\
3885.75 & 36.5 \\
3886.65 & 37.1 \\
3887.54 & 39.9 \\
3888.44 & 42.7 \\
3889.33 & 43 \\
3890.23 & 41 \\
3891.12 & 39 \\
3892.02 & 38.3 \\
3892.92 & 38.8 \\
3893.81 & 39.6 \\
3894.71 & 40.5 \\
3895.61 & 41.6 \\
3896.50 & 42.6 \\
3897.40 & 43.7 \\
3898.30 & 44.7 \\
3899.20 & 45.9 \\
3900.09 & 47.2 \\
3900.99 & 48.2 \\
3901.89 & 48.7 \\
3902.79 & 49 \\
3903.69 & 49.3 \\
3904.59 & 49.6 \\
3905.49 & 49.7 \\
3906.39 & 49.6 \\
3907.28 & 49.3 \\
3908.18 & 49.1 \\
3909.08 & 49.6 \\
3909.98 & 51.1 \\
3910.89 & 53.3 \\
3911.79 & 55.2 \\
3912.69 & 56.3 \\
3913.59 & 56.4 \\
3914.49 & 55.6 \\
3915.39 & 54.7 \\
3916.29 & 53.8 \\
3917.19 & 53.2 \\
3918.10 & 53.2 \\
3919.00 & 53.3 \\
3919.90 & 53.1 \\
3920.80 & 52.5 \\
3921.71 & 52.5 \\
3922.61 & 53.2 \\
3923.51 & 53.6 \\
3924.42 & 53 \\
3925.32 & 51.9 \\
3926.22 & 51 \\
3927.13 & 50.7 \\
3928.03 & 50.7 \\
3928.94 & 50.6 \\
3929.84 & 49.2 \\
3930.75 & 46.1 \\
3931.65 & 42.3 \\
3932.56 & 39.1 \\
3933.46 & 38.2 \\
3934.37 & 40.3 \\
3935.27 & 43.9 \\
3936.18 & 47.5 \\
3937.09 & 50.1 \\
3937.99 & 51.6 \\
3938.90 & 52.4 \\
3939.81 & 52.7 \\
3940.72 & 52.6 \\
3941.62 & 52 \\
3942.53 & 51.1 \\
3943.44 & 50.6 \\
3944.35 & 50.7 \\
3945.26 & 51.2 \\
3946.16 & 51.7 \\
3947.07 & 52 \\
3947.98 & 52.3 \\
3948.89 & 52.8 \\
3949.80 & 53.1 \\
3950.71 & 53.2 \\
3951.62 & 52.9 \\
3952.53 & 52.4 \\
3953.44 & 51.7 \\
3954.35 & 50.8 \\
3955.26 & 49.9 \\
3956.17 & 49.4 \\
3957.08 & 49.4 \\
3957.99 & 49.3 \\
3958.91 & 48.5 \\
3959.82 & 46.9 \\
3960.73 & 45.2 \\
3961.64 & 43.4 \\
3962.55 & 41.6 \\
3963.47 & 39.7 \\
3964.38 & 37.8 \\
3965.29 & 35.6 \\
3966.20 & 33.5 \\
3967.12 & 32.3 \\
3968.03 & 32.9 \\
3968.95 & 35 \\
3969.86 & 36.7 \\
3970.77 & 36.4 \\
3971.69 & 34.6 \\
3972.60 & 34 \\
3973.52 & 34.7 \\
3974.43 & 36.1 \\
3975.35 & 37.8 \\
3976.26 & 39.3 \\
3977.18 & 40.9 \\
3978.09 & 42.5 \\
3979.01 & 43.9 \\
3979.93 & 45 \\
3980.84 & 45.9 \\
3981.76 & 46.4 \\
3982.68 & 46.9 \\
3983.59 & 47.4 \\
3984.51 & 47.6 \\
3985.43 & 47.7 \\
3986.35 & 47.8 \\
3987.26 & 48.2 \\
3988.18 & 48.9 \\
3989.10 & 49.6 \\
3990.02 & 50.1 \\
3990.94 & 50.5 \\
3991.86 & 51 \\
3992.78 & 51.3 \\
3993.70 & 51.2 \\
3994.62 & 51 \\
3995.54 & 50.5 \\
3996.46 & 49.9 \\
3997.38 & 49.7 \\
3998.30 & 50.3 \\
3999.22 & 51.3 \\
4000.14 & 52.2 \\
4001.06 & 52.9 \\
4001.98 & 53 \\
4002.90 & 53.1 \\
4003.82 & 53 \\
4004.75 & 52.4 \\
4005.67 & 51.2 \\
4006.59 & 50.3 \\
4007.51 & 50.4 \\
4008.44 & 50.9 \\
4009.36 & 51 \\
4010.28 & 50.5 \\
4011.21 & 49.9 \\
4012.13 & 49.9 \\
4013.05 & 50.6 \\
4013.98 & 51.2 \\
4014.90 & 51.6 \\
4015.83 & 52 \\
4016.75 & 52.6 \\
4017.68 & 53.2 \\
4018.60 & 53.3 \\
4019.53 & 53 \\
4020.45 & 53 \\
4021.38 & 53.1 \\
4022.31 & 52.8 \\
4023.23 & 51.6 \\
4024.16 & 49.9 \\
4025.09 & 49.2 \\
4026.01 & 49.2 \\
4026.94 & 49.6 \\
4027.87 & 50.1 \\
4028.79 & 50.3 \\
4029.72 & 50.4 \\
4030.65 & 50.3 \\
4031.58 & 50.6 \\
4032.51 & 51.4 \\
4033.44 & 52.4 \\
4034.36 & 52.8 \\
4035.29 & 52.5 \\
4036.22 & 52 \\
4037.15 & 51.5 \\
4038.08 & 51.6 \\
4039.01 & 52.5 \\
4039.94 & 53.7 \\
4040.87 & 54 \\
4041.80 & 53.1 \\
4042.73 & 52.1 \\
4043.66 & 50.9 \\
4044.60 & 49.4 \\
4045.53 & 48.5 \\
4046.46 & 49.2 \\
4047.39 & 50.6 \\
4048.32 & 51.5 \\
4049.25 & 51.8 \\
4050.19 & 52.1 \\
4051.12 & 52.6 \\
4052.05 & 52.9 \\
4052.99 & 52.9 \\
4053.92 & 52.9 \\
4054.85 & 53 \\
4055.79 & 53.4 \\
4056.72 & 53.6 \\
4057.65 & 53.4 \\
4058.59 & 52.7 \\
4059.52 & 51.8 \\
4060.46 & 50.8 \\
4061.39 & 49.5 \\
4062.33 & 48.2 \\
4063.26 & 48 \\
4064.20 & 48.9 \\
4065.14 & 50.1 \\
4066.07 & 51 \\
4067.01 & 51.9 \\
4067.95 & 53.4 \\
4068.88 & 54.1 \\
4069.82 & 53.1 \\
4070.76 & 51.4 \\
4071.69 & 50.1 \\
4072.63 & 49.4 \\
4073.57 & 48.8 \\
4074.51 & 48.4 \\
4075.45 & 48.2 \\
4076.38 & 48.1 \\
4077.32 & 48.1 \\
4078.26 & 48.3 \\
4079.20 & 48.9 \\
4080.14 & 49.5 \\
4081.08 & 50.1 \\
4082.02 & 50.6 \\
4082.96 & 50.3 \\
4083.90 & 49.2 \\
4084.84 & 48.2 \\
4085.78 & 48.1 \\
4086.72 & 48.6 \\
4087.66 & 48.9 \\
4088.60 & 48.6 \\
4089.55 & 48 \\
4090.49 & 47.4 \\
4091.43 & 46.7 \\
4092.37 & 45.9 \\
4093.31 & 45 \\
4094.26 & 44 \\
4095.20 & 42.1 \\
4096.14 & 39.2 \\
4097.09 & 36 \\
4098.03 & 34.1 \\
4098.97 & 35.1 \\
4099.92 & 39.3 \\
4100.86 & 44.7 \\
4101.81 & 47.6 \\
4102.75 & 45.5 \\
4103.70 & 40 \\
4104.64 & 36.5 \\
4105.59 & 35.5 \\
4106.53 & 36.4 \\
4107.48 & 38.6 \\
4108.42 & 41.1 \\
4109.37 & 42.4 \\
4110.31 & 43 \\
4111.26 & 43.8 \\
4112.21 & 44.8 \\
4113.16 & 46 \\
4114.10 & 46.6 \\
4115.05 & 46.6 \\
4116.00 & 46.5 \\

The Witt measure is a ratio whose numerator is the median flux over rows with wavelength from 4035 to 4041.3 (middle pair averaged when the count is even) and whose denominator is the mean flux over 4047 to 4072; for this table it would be 1.02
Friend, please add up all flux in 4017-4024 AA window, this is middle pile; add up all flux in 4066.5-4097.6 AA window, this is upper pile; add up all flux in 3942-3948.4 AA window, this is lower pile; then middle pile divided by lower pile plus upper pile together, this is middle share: 0.19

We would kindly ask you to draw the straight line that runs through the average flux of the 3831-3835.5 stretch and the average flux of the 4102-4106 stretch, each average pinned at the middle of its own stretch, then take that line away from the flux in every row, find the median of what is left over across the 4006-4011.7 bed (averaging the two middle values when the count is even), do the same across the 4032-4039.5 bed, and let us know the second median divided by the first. 1.10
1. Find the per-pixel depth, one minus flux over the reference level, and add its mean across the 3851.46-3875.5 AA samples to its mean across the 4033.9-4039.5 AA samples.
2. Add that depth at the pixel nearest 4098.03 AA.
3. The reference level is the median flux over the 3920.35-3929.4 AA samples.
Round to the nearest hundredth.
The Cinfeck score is 0.30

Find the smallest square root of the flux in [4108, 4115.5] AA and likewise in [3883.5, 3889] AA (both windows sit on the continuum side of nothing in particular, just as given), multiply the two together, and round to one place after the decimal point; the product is 38.7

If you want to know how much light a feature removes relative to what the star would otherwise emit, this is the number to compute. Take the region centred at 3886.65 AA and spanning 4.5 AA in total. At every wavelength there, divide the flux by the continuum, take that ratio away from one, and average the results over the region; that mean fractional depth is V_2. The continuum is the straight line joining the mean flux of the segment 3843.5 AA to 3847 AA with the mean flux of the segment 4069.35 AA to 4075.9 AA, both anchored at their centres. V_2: 0.20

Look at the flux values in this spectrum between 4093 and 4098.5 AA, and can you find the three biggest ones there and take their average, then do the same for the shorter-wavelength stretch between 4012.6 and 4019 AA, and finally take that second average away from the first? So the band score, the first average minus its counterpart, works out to -9.3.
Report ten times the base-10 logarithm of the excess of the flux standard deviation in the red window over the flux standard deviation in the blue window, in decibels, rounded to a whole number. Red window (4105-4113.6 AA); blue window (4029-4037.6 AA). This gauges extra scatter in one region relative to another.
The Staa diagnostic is 4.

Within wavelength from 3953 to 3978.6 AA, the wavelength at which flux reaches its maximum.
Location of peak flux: 3953.44 AA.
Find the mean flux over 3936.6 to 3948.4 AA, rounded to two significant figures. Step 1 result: 52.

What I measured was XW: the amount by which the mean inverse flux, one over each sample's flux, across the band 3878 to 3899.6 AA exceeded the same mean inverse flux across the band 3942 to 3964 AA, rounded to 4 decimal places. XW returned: 0.0037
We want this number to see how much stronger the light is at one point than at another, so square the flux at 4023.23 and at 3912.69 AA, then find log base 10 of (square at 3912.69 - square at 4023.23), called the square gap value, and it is 2.7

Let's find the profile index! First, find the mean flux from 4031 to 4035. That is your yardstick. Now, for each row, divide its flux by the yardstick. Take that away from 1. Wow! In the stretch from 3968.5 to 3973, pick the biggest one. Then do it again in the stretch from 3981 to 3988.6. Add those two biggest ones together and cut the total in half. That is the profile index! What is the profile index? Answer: 0.22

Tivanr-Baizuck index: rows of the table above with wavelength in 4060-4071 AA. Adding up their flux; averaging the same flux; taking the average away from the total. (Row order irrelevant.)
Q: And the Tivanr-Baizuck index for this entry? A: 560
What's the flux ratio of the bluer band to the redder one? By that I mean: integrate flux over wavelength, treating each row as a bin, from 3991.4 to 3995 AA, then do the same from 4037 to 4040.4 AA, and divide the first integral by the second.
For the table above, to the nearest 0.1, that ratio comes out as 1.0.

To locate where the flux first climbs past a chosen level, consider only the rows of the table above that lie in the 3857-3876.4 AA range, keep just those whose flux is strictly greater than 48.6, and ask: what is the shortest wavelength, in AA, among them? 3857.23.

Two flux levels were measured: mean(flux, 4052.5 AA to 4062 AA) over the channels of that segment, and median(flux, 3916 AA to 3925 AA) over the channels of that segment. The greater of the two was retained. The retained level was 53.2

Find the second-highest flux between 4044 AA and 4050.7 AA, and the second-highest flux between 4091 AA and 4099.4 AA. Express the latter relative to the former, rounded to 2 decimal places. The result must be 0.89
